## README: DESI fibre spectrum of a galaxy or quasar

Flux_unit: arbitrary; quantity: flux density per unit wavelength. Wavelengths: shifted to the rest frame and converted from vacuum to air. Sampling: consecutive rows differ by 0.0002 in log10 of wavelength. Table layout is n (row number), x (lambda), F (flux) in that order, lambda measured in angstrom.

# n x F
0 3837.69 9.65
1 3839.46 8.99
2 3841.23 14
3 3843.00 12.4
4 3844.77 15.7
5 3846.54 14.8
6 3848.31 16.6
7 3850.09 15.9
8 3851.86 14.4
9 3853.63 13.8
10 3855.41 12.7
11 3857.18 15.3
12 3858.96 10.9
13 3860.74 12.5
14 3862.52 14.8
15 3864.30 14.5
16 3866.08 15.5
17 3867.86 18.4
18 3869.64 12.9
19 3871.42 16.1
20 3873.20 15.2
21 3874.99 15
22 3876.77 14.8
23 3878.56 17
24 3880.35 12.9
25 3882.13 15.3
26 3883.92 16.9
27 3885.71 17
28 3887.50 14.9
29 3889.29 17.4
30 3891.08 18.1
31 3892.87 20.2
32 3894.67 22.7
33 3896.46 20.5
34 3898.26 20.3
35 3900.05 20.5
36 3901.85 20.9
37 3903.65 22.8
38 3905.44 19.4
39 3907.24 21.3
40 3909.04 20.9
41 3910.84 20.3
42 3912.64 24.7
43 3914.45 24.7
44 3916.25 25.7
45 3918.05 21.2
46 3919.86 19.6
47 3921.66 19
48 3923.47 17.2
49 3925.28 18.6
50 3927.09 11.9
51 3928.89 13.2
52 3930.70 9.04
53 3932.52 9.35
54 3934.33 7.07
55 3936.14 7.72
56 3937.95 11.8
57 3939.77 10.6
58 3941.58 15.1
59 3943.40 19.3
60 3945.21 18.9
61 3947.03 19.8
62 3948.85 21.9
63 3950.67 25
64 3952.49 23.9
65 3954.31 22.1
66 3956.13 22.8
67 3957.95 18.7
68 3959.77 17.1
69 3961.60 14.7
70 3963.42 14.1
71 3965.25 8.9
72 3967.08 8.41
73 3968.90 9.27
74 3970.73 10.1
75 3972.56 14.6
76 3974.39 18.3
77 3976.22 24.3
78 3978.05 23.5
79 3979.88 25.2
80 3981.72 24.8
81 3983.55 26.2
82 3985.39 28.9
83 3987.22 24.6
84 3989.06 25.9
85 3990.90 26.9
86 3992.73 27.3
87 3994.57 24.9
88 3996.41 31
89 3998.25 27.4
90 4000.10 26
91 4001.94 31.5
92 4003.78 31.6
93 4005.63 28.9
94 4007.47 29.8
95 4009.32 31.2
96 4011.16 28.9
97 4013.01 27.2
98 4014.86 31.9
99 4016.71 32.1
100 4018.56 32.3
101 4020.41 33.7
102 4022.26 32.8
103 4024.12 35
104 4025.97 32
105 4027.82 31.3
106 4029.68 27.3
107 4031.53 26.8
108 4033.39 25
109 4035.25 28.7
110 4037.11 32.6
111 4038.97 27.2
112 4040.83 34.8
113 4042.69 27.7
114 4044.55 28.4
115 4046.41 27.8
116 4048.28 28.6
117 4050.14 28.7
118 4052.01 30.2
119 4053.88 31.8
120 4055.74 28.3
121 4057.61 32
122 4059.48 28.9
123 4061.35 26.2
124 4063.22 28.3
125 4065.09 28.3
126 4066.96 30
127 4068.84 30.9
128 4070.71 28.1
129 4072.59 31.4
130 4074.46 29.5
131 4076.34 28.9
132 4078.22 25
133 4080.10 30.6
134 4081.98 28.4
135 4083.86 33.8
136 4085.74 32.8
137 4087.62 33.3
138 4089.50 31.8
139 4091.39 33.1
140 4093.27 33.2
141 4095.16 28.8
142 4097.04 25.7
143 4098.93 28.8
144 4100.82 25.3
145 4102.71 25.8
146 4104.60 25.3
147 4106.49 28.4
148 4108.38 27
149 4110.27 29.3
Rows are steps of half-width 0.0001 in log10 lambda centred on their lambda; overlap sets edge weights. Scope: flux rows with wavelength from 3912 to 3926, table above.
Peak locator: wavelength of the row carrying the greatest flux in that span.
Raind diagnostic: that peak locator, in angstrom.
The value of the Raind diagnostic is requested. 3916.25 angstrom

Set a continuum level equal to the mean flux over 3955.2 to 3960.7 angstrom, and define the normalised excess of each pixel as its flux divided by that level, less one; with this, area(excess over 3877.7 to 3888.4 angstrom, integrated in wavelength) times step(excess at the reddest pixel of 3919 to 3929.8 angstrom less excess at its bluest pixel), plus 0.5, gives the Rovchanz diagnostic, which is 1.2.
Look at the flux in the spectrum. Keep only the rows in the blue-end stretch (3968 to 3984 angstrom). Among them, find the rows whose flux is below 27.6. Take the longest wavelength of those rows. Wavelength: 3983.55 angstrom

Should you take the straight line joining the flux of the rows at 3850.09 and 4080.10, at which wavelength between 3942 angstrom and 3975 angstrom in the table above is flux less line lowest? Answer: 3967.08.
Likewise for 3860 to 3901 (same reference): 3880.35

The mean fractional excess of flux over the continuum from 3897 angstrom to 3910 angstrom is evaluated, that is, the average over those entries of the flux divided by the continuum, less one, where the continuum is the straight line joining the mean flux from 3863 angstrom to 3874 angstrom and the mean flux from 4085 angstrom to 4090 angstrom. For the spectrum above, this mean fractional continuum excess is 0.15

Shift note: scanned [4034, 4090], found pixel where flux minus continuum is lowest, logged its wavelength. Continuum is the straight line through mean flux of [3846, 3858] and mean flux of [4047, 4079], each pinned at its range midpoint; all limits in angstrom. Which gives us 4078.22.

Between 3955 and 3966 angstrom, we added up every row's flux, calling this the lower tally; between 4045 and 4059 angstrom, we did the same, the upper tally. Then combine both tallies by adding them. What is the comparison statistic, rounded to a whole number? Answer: 304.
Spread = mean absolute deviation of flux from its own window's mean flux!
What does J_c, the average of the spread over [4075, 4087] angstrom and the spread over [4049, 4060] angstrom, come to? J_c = 1.9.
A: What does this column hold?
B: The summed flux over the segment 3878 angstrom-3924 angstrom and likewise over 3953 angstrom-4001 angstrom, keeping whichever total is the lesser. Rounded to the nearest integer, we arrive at 511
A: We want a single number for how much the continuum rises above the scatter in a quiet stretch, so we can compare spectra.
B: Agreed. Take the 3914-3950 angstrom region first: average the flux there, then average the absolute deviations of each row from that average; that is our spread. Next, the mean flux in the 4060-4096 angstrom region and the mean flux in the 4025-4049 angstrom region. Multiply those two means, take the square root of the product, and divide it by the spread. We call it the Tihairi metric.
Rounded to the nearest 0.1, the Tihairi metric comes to 6.0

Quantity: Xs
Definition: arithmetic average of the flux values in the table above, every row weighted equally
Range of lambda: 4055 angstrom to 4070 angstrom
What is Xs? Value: 29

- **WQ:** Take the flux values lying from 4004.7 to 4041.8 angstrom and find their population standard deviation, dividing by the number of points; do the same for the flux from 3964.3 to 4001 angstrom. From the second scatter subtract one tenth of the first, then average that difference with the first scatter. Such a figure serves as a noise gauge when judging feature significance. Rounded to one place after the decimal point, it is 4.8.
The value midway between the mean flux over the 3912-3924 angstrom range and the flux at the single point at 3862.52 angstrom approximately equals 18.3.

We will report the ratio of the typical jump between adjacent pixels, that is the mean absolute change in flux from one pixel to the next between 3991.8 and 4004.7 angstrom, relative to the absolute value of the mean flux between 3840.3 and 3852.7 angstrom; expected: 0.215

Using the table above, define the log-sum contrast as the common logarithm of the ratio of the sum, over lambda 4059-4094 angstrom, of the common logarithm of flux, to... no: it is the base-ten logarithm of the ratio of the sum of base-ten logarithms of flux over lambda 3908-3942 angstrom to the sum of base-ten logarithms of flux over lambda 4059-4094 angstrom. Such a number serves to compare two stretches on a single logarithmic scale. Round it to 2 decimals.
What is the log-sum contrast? -0.10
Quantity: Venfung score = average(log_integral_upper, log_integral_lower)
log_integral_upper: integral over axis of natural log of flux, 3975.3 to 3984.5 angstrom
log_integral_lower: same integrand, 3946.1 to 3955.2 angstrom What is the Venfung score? 28.9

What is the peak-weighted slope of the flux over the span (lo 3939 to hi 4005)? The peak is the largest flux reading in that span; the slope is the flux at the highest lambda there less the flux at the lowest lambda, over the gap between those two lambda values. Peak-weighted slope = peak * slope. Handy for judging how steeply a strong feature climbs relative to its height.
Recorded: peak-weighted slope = 10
